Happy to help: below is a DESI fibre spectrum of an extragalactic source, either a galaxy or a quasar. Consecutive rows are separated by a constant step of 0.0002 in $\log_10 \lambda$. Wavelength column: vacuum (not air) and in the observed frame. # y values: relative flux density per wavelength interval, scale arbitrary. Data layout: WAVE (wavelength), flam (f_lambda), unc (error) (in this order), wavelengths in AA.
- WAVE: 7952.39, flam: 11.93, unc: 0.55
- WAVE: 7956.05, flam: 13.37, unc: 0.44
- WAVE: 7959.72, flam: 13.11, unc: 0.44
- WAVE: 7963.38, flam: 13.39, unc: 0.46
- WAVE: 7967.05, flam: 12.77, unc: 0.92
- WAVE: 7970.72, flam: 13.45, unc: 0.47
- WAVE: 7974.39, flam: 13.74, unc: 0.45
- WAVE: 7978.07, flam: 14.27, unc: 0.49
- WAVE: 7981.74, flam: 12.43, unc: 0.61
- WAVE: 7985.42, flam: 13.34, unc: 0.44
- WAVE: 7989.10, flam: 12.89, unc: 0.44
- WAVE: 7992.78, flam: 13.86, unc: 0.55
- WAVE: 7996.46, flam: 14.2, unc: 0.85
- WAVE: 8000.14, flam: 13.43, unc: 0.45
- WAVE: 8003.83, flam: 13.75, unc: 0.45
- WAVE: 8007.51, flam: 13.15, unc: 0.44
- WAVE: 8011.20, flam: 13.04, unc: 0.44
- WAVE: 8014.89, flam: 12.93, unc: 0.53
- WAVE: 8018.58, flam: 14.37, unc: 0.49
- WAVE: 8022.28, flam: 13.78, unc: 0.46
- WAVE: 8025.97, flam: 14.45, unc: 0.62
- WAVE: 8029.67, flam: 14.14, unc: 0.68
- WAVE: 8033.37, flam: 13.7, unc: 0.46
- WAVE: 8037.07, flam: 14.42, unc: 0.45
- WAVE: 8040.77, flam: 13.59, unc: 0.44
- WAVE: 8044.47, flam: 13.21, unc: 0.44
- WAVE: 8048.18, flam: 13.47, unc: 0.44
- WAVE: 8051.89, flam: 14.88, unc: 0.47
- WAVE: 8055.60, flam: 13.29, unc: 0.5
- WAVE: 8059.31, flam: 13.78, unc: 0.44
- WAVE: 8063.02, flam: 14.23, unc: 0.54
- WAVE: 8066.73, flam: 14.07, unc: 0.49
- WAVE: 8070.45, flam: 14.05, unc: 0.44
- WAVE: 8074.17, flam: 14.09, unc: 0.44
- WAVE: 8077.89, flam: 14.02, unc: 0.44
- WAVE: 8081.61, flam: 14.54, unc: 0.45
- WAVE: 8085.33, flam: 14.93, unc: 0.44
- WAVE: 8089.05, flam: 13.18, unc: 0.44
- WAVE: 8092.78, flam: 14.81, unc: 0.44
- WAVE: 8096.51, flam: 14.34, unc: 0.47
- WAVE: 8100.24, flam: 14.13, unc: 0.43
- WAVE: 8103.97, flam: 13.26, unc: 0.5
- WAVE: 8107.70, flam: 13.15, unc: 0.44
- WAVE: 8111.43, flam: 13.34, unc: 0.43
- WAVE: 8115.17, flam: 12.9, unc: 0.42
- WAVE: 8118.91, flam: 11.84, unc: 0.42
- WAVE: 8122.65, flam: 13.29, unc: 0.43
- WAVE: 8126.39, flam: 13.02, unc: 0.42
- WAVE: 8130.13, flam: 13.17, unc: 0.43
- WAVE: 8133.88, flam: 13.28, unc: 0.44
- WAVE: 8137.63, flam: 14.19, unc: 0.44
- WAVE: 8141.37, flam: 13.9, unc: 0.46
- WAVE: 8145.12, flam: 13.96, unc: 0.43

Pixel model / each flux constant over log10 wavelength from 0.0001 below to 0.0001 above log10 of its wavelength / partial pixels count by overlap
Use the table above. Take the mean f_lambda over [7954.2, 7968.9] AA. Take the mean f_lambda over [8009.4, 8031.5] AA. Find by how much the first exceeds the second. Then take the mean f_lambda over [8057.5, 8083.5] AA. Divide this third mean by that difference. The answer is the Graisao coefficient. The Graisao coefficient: -23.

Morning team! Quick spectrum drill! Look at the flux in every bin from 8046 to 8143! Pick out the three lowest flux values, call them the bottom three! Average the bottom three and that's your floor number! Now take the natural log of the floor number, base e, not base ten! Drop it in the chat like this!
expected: 2.53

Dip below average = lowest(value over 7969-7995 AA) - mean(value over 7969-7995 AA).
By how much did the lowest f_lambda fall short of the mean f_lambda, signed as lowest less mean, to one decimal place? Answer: -1.0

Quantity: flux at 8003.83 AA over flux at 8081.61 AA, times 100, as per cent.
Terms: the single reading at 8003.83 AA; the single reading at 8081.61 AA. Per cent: 95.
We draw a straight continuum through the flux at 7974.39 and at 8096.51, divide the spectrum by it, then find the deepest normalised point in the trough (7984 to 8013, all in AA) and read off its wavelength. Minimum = 7989.10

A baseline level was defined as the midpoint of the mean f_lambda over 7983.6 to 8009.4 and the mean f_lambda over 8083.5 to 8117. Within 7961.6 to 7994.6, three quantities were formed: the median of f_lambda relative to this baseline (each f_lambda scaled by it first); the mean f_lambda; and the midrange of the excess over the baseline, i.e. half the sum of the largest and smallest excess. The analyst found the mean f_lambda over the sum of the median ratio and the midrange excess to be 20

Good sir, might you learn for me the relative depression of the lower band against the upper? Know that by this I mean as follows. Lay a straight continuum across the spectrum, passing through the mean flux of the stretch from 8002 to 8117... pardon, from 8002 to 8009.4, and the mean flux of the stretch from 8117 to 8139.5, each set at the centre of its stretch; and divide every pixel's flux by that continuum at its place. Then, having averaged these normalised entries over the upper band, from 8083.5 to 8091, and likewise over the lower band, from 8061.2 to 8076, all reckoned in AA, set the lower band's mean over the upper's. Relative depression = 1.00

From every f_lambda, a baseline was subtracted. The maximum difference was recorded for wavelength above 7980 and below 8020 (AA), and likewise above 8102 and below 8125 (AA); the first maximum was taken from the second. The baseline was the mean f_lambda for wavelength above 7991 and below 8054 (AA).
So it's -1.0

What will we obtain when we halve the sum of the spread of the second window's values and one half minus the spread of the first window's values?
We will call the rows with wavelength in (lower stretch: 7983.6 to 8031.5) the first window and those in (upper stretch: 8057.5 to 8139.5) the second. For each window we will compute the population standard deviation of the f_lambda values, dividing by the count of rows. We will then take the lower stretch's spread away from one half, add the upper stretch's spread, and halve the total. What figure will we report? 0.34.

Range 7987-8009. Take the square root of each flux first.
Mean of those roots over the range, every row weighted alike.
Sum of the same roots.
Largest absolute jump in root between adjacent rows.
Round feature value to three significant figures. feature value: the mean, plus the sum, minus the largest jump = 25.6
